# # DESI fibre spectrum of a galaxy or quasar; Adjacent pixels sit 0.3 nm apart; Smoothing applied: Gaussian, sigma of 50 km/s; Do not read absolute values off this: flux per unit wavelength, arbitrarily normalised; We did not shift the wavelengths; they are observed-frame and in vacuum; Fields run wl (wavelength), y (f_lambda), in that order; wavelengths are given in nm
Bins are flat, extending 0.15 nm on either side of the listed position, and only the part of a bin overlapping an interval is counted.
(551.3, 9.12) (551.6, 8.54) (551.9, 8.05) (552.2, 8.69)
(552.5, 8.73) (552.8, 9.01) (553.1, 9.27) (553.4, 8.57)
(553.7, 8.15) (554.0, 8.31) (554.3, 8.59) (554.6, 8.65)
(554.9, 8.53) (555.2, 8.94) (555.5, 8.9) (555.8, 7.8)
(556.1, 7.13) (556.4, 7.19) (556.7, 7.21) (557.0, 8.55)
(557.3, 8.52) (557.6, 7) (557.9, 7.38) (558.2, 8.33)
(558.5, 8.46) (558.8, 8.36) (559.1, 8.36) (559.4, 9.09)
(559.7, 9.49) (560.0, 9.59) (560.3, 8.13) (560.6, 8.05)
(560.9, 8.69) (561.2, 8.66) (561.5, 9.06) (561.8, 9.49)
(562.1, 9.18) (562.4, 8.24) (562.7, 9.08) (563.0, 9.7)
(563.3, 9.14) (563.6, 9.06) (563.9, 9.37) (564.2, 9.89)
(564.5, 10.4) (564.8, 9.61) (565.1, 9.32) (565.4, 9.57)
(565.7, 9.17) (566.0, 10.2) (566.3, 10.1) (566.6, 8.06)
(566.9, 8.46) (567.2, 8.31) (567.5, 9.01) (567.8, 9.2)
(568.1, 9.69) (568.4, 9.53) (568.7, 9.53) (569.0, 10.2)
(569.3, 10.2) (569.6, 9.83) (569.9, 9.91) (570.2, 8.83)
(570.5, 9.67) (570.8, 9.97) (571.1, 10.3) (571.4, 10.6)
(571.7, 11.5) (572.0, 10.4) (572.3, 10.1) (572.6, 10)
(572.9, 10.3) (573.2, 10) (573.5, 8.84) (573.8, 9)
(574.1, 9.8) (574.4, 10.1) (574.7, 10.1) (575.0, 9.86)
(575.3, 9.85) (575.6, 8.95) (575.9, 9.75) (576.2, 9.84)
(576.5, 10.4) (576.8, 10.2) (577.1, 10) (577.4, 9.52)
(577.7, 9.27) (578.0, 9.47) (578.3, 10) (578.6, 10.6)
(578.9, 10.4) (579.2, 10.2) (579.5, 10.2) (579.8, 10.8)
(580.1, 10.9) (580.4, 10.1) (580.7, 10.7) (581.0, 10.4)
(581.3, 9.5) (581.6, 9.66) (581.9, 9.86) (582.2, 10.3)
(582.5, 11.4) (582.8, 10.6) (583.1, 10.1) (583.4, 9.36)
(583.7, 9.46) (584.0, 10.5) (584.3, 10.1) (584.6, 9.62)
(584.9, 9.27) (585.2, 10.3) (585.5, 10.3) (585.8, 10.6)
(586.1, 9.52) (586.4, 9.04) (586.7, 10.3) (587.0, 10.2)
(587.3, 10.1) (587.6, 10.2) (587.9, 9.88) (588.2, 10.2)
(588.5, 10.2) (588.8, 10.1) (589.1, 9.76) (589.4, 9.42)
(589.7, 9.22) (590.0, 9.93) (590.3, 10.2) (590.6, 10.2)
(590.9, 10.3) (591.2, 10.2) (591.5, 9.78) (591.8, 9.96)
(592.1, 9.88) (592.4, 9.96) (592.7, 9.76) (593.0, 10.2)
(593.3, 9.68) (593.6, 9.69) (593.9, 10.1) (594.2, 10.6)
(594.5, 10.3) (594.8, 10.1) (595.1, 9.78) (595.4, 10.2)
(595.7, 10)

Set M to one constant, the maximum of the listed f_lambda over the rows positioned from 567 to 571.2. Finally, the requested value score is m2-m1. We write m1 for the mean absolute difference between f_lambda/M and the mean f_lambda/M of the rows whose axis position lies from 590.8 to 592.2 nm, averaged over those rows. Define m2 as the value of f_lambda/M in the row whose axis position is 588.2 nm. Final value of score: 0.97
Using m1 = 0.018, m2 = 0.990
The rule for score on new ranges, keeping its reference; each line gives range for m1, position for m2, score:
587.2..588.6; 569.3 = 0.98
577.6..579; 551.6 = 0.78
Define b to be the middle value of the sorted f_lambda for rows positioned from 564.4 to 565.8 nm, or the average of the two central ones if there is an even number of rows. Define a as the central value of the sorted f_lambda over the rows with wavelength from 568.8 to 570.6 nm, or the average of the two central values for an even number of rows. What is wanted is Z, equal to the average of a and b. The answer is 9.7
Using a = 9.9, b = 9.6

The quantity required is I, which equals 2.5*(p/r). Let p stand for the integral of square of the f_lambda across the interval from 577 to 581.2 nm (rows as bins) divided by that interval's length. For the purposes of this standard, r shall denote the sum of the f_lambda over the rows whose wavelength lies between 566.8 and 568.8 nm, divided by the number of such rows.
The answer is 28.5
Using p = 104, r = 9.1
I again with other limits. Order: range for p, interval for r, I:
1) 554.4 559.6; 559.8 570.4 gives 18.1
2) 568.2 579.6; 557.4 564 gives 28.3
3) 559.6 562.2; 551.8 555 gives 23.2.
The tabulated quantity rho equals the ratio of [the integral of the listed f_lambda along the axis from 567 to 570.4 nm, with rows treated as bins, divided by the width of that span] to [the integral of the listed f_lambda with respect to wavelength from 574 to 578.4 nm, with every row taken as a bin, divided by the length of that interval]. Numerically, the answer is 0.97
